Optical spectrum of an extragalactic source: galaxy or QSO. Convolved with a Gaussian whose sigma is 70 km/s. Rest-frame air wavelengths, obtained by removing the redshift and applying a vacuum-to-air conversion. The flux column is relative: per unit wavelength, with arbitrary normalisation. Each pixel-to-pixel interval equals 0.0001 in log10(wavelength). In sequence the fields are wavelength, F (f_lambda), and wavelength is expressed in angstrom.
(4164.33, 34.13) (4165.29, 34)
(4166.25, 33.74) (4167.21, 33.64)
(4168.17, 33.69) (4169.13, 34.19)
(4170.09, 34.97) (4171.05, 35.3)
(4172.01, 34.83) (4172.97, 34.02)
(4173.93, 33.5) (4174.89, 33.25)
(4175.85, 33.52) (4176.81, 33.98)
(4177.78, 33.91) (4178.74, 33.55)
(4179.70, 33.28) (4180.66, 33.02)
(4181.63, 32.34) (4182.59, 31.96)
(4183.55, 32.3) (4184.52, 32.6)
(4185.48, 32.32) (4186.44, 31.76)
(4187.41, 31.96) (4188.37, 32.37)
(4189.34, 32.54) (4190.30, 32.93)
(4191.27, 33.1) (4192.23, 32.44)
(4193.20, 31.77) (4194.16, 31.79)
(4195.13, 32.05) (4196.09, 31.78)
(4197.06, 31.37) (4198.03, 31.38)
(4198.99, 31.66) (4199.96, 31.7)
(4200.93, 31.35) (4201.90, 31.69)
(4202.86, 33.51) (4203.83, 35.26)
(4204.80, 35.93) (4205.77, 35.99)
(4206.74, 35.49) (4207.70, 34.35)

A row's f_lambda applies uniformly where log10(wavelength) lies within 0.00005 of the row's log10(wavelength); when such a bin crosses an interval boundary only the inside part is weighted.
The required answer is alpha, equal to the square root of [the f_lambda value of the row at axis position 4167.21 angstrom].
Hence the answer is 5.80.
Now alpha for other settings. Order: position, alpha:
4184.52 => 5.71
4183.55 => 5.68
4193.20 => 5.64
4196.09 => 5.64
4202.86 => 5.79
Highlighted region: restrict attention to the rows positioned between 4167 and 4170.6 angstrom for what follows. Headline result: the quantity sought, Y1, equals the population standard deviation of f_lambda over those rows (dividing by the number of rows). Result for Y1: 0.53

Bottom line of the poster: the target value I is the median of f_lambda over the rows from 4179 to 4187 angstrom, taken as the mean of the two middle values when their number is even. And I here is 32.3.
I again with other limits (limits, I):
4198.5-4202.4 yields 31.7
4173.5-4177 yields 33.5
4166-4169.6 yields 33.7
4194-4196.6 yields 31.8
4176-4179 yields 33.9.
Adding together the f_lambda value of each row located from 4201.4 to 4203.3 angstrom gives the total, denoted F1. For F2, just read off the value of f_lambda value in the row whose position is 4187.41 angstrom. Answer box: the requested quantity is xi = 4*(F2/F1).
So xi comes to 1.96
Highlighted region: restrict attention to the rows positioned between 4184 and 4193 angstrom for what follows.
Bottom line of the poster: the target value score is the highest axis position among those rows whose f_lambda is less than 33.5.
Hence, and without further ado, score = 4192.23 angstrom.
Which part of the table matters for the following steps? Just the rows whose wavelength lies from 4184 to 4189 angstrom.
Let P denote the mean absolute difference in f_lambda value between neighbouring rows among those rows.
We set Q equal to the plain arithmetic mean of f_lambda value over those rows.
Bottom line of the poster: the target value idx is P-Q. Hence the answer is -31.8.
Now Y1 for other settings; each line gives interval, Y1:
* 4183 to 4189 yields 0.28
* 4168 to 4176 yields 0.69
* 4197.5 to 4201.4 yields 0.16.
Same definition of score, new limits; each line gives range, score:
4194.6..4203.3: 4201.90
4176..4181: 4180.66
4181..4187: 4186.44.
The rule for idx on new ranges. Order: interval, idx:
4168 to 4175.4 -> -33.7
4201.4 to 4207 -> -33.7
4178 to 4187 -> -32.2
